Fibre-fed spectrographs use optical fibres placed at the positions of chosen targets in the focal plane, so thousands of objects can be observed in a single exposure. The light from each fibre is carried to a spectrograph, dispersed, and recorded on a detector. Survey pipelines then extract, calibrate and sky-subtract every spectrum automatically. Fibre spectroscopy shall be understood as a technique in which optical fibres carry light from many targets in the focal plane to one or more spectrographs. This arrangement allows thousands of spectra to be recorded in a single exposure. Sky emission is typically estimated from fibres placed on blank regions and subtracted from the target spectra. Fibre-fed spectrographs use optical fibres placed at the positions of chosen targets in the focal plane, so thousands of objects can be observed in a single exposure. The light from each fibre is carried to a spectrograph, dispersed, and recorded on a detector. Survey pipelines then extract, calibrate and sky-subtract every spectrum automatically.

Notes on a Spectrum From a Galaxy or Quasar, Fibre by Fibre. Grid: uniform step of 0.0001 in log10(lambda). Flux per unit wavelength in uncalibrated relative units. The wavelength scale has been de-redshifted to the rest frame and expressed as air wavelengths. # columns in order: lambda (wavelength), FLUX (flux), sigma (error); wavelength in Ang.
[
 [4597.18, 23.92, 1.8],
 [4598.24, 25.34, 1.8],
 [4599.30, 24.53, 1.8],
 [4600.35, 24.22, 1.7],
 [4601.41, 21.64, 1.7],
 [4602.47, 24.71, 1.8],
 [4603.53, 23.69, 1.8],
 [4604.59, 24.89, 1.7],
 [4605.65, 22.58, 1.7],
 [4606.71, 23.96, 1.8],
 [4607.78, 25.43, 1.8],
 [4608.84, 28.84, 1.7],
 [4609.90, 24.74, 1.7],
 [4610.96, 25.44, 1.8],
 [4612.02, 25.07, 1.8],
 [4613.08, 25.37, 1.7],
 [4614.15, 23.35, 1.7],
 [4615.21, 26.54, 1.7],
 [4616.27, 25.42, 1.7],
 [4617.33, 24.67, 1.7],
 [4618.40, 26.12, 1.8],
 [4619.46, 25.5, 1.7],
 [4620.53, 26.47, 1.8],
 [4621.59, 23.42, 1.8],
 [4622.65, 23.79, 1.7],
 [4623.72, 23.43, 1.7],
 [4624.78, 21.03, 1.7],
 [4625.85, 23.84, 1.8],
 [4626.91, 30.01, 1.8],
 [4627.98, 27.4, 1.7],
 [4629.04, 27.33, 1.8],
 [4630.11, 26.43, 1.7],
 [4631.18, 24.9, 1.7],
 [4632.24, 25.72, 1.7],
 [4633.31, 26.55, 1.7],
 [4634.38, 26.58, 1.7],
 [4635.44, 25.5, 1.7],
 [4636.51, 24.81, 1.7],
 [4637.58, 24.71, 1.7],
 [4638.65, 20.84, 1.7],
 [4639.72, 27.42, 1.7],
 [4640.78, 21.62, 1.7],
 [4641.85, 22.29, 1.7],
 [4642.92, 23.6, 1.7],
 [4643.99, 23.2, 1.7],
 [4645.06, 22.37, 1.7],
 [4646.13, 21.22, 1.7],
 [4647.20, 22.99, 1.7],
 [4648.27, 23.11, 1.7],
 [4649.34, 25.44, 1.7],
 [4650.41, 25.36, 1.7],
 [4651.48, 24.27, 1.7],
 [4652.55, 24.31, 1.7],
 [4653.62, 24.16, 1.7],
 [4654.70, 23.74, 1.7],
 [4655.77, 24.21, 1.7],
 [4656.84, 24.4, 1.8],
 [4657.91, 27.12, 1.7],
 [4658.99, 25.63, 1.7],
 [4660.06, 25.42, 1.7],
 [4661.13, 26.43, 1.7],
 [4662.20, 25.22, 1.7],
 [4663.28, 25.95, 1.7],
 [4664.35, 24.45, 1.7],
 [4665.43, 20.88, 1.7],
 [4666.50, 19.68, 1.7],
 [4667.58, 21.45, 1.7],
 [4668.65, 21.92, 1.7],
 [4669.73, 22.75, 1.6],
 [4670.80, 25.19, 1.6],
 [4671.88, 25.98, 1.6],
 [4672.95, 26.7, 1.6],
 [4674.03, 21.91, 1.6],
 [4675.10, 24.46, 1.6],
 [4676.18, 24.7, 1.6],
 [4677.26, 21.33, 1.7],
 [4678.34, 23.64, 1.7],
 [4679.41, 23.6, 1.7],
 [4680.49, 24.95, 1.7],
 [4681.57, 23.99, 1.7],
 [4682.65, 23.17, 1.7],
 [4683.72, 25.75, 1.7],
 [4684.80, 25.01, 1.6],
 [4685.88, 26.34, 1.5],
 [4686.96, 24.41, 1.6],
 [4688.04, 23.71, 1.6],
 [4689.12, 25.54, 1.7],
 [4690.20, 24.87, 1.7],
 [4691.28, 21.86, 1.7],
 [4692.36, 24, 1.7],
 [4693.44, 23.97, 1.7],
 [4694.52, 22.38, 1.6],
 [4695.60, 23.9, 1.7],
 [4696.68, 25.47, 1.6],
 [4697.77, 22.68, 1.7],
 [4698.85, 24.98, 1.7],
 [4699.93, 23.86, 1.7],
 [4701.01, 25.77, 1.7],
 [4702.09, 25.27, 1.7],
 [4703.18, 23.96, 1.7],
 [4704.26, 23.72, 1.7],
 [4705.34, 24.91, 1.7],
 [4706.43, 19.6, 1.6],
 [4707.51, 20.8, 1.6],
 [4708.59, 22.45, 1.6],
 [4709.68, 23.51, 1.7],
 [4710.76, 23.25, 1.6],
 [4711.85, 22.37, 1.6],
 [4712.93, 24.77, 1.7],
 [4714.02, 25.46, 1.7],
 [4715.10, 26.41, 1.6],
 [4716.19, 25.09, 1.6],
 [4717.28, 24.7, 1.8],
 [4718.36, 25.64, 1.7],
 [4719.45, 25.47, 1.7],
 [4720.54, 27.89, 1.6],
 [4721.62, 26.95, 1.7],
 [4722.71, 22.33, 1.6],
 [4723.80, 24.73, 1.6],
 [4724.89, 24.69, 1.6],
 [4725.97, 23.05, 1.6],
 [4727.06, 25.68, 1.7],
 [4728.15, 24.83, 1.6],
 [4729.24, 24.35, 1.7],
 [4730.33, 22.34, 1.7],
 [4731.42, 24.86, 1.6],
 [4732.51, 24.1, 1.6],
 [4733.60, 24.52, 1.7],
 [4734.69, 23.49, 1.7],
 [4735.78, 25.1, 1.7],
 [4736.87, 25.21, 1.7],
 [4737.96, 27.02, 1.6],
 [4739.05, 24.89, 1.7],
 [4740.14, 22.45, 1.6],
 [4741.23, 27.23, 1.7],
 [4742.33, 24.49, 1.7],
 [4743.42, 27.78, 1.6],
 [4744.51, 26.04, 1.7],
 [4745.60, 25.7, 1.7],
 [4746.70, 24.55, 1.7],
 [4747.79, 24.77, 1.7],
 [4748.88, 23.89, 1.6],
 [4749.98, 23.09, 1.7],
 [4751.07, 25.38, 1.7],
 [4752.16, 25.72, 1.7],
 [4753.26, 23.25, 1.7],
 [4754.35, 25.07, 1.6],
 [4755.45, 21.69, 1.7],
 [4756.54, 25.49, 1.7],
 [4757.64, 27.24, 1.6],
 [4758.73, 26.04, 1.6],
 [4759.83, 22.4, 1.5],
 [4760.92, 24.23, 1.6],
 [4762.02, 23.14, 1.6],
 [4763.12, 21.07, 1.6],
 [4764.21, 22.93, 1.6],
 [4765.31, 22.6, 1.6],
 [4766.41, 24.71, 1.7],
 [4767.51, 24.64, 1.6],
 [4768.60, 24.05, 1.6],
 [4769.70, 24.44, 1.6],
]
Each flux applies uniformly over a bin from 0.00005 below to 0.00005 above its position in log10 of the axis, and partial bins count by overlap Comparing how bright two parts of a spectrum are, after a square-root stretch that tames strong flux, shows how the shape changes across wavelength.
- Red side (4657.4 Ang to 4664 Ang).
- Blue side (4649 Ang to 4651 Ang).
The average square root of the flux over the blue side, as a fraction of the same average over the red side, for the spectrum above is 0.99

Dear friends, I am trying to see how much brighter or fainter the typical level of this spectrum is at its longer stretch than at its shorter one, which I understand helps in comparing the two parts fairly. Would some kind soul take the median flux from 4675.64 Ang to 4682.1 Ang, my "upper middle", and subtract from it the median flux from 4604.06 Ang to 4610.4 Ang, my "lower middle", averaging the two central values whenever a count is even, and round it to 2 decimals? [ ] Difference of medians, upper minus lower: -1.00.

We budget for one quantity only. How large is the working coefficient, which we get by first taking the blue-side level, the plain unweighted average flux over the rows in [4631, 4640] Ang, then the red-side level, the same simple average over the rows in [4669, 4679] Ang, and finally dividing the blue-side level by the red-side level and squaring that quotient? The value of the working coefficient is 1.10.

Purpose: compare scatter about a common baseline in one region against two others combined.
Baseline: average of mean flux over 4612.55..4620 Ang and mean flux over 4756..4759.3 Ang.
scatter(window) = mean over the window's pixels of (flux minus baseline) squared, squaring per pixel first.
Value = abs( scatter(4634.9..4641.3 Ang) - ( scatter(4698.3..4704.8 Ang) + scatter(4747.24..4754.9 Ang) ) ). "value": 3.1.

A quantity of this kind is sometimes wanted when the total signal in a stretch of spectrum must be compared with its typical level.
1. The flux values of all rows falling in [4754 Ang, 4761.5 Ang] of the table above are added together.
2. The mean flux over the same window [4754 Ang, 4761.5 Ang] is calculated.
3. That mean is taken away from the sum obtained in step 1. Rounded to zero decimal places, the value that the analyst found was 148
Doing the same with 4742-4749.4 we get 152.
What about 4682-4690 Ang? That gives 149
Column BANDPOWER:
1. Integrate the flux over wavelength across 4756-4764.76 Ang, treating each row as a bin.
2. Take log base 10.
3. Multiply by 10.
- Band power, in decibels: 23.24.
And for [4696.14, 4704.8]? 23.26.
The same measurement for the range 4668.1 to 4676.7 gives 23.19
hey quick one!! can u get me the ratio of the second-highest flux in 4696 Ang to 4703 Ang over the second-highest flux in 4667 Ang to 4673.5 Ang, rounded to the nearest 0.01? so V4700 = 0.98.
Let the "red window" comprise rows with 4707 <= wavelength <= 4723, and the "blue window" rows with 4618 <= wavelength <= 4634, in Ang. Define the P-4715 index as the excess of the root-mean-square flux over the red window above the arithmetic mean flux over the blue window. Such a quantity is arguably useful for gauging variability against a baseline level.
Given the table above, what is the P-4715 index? -0.9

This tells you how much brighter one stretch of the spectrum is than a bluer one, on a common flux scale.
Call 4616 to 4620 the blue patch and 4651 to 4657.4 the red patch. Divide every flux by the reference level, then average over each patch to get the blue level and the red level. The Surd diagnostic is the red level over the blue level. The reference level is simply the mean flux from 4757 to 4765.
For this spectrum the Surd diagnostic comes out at 0.95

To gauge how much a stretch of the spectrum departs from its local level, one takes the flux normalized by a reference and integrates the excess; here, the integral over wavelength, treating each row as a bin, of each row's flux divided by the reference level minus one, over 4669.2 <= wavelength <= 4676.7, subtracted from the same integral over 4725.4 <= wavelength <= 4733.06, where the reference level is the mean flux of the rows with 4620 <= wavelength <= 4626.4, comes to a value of -0.1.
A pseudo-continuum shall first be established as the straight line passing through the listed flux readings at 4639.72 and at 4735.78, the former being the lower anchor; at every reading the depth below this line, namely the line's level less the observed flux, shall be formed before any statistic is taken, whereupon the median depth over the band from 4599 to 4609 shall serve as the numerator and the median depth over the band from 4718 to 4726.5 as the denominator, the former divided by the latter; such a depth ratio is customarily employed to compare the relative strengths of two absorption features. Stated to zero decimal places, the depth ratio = 12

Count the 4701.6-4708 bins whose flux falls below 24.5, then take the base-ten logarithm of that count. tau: 0.6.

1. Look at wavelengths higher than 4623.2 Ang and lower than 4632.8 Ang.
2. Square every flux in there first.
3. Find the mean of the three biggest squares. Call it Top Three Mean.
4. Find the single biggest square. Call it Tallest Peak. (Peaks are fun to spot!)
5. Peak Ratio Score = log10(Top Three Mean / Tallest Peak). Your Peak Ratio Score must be -0.052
